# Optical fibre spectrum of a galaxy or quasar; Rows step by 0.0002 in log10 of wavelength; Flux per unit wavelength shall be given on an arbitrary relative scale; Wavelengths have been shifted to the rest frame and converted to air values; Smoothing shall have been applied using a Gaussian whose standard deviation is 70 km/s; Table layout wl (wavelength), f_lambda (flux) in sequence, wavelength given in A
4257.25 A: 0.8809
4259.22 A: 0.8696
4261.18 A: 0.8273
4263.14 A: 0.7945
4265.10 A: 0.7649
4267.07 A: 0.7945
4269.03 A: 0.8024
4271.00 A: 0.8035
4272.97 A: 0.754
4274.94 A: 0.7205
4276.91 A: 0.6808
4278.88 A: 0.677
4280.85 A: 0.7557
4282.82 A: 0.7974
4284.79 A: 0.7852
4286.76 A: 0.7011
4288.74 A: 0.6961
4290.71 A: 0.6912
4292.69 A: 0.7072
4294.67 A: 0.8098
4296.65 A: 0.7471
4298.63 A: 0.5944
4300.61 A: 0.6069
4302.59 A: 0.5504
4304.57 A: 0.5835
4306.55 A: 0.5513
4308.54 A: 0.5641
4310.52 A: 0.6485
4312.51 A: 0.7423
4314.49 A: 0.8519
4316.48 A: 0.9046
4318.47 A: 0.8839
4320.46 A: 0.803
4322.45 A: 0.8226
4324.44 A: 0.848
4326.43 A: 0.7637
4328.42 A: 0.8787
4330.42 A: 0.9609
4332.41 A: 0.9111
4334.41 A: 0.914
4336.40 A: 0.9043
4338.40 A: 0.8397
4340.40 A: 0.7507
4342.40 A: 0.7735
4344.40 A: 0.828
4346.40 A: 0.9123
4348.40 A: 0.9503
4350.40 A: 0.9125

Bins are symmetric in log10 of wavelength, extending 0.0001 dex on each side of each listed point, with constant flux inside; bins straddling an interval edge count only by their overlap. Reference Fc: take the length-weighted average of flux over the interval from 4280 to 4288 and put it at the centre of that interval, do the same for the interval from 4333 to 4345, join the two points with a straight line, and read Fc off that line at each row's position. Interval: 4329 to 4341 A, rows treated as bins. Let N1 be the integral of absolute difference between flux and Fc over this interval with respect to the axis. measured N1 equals 0.9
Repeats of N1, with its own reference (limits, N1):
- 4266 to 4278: 0.6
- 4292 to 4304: 1.5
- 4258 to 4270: 1.0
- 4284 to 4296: 0.7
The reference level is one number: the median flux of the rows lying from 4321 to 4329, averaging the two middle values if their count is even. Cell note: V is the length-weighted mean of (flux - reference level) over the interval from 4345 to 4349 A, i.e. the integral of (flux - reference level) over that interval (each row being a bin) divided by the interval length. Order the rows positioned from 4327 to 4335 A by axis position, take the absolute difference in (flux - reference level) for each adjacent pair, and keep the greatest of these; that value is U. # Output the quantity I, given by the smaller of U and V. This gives 0.1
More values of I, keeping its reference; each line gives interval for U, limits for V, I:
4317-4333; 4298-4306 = -0.3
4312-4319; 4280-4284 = -0.1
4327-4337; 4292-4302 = -0.1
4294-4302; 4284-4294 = -0.1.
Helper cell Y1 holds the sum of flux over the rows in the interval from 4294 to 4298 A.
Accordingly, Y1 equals 1.6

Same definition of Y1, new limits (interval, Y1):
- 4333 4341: 3.4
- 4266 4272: 2.4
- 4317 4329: 5.0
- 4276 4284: 2.9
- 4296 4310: 4.2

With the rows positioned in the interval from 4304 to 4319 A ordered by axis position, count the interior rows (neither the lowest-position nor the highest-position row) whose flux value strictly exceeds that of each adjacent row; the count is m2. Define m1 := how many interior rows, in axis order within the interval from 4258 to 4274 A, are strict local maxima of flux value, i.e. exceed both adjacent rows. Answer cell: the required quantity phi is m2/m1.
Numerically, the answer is 1.0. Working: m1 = 1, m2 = 1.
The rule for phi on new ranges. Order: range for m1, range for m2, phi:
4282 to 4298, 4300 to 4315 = 1.0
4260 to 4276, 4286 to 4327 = 5.0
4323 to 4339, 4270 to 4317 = 2.0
